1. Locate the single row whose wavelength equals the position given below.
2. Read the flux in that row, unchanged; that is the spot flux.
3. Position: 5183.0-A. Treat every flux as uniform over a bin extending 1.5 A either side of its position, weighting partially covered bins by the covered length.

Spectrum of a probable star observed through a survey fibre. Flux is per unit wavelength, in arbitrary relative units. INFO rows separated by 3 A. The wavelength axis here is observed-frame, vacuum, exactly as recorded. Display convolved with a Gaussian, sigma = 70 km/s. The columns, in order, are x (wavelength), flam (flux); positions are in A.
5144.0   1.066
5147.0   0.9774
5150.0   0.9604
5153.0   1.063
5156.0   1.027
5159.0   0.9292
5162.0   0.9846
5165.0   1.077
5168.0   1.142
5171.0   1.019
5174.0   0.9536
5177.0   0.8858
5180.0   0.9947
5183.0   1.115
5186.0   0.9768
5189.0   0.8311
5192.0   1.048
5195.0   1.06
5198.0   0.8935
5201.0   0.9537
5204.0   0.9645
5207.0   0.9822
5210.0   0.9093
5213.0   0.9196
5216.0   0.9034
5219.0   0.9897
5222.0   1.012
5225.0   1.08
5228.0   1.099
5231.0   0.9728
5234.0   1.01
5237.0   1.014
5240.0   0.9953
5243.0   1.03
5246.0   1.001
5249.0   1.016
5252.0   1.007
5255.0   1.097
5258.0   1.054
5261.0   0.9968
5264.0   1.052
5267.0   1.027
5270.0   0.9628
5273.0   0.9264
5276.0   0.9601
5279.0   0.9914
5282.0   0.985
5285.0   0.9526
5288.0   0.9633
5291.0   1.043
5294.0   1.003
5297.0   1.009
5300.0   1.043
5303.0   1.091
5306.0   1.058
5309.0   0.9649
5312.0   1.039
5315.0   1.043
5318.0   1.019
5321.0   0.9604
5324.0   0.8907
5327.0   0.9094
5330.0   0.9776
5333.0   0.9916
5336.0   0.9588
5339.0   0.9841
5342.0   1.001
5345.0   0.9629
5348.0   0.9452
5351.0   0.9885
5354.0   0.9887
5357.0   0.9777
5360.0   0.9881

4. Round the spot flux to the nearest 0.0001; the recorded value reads 1.1150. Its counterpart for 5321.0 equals 0.9604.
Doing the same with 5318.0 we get 1.0190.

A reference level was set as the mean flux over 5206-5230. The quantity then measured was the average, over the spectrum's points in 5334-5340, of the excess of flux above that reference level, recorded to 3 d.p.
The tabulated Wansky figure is -0.015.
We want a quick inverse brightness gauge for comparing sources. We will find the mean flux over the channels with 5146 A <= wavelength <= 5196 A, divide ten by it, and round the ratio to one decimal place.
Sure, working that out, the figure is 10.0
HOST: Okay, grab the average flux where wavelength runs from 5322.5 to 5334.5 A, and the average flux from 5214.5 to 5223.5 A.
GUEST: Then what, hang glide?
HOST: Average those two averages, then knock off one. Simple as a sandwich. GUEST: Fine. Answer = -0.045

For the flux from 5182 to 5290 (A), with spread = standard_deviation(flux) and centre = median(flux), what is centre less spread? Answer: 0.93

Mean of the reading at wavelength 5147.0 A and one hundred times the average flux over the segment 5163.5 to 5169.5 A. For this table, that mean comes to 56.0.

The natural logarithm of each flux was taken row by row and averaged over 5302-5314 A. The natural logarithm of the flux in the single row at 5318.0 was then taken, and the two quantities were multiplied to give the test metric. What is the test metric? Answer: 0.0007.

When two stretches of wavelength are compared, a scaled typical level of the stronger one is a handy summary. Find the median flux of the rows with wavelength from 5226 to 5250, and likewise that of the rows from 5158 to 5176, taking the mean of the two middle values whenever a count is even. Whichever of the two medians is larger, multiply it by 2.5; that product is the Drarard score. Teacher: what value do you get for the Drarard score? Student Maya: 2.53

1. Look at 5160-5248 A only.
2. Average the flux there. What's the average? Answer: 0.99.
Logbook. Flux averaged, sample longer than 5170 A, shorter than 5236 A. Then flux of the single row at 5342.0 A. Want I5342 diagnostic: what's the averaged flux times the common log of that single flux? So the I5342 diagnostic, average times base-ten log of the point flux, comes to 0.000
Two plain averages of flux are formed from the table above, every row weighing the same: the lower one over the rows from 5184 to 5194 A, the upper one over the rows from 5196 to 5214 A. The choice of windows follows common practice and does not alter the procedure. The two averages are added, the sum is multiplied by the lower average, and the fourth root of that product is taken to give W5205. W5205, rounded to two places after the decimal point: 1.16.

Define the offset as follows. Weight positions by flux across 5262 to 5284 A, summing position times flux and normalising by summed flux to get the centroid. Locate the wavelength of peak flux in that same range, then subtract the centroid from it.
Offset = -8.9 A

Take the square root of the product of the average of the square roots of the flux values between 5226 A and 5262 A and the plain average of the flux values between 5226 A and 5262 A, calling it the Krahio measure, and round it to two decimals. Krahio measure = 1.02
